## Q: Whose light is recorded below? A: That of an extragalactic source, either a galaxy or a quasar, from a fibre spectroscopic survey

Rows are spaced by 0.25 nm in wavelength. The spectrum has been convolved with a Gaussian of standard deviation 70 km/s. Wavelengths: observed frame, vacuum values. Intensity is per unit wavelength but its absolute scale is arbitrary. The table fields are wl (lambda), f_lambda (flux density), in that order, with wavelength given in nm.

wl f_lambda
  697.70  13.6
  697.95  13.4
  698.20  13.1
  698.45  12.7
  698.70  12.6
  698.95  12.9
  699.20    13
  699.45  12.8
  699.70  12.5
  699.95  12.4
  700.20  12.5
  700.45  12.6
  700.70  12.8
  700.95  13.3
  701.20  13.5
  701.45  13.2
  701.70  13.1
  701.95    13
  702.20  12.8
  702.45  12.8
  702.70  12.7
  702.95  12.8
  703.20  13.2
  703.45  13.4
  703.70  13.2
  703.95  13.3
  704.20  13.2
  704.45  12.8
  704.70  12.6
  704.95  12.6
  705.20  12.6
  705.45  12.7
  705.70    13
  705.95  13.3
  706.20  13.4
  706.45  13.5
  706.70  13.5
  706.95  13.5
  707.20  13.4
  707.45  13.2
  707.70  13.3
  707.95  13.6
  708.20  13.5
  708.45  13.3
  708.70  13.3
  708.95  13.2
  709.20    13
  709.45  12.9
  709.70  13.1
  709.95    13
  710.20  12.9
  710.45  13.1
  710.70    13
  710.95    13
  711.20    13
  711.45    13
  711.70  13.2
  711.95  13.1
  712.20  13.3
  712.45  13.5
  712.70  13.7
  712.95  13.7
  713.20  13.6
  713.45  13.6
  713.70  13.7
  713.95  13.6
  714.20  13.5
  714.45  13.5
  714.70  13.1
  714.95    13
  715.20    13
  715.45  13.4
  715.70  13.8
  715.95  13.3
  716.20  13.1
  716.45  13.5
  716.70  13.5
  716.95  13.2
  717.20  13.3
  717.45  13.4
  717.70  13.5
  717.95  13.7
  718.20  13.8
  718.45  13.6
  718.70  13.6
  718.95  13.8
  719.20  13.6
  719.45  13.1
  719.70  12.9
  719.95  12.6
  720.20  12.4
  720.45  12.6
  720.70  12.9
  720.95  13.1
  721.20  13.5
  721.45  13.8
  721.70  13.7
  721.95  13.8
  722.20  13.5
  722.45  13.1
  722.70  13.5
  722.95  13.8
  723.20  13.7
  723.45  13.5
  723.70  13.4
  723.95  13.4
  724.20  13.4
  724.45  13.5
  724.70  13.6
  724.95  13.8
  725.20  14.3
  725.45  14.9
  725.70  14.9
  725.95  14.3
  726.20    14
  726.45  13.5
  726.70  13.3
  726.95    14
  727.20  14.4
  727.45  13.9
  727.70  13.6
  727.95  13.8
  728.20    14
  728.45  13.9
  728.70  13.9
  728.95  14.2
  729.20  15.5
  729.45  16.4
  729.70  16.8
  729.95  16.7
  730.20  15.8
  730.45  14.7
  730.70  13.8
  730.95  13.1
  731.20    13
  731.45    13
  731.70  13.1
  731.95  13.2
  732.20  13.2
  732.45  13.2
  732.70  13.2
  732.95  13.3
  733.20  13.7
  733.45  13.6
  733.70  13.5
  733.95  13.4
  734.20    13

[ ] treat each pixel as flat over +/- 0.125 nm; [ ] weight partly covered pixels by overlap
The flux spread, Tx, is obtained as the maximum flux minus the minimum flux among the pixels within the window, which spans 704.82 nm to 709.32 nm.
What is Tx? 1.0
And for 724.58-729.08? 1.6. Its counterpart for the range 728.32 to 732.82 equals 3.8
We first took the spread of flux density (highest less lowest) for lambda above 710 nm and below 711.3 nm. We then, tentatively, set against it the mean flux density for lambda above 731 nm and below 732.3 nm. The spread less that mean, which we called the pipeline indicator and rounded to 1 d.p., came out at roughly -12.9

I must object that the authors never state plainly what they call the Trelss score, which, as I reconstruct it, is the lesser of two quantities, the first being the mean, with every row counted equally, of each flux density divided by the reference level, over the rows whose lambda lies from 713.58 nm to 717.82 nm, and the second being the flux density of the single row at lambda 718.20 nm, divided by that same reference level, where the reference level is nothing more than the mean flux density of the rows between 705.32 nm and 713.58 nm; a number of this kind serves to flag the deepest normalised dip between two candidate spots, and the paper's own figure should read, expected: 1.009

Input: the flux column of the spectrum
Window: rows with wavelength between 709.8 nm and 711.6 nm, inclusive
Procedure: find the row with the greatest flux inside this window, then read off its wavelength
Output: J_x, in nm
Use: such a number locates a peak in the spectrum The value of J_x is 710.45 nm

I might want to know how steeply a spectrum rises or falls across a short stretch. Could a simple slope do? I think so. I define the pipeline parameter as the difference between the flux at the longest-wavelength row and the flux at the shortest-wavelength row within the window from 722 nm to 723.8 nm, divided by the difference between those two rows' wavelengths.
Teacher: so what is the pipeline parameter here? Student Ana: -0.07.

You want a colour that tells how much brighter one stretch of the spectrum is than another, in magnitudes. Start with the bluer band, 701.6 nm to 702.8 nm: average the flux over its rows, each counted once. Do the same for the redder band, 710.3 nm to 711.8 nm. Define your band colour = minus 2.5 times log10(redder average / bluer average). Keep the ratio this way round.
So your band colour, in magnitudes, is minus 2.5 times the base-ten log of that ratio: -0.014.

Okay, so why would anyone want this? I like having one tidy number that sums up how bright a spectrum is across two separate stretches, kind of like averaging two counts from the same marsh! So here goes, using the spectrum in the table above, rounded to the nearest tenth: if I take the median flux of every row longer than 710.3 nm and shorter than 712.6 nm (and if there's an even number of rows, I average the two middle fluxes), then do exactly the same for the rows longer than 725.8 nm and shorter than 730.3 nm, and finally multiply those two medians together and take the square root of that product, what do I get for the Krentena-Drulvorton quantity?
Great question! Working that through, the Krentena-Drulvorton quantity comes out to 13.5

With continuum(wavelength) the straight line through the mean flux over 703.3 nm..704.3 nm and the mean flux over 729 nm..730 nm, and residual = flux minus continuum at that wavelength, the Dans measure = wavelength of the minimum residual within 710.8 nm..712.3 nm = 711.45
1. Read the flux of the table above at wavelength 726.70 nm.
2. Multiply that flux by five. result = 66.5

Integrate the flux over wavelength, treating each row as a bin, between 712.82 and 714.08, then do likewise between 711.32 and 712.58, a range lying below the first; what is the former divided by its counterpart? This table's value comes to 1.03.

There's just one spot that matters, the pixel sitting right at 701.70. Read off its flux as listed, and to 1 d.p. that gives 13.1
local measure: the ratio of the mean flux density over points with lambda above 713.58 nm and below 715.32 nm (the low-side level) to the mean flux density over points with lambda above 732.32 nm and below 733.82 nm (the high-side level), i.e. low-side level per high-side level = 0.99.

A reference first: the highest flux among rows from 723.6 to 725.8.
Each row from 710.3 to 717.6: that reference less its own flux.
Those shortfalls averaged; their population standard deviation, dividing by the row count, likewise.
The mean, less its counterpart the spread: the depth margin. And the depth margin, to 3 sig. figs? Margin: 1.31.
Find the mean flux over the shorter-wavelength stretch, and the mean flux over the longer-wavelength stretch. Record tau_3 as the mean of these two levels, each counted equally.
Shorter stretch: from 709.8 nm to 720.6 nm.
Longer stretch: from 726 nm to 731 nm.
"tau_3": 13.9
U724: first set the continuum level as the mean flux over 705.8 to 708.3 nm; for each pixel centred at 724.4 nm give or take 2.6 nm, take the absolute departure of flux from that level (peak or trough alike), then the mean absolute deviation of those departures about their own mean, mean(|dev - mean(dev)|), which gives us 0.33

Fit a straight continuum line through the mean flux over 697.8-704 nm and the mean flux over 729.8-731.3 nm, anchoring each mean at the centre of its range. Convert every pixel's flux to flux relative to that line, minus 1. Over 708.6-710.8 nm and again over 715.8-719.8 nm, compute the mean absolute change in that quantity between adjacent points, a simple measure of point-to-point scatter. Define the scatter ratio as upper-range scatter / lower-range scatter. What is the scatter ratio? 1.26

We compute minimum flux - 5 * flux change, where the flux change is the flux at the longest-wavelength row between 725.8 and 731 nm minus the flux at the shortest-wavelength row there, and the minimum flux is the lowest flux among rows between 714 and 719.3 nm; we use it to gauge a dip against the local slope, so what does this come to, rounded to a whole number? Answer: 19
